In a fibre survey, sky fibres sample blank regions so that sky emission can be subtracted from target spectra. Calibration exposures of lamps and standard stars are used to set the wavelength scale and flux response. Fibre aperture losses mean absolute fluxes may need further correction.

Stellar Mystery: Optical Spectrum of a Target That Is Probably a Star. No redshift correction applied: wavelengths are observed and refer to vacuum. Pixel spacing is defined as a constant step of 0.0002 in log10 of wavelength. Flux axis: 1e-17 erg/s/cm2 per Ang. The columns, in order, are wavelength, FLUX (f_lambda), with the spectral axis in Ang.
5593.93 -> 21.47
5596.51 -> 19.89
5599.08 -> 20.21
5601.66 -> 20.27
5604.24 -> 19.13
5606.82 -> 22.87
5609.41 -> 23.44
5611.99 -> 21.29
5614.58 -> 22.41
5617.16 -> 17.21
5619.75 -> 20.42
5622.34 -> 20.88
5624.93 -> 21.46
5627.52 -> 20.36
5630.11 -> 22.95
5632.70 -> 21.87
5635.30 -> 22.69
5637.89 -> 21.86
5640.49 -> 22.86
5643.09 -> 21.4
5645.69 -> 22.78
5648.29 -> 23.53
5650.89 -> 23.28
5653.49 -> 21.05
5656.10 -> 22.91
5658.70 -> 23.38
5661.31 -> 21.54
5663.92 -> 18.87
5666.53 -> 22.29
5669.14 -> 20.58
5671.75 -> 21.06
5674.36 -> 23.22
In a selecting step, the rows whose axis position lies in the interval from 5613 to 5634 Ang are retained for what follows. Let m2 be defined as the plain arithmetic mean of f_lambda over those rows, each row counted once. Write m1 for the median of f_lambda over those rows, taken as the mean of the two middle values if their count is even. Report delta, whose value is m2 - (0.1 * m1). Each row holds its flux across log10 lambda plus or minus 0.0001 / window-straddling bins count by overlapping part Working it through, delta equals 18.8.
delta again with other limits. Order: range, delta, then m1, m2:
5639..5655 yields 20.2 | 22.8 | 22.5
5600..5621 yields 18.8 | 20.9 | 20.9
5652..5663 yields 20.0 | 22.2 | 22.2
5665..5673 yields 19.2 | 21.1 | 21.3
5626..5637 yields 19.7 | 22.3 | 22.0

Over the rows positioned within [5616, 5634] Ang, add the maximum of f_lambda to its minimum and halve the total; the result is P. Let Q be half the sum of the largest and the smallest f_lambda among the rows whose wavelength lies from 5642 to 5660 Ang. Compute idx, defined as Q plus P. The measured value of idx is 42.4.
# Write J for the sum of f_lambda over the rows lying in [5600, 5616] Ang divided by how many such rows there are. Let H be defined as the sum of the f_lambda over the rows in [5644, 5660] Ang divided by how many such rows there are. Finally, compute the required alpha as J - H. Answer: -1.3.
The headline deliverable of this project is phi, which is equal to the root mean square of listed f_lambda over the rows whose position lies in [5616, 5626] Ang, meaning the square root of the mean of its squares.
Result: 20.1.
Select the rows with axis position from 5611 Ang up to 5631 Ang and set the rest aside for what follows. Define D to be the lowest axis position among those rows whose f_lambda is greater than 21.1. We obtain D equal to 5611.99 Ang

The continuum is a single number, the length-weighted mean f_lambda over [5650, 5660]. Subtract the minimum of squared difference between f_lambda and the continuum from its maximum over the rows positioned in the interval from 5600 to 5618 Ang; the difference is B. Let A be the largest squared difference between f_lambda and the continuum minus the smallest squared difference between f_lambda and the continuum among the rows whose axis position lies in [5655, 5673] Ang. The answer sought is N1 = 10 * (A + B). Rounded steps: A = 14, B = 29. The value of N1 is 435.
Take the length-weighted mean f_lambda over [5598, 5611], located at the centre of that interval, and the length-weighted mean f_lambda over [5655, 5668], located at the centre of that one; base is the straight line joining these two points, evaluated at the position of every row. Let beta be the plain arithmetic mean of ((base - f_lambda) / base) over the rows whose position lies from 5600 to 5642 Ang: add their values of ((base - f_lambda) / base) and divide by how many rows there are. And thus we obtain 0.000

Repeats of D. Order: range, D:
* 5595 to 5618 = 5606.82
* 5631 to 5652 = 5632.70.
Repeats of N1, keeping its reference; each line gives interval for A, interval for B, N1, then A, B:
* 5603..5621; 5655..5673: 435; 29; 14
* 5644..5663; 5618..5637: 77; 2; 5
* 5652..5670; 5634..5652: 156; 14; 2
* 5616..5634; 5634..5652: 308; 29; 2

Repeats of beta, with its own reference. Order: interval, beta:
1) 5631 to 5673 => -0.015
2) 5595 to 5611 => 0.010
